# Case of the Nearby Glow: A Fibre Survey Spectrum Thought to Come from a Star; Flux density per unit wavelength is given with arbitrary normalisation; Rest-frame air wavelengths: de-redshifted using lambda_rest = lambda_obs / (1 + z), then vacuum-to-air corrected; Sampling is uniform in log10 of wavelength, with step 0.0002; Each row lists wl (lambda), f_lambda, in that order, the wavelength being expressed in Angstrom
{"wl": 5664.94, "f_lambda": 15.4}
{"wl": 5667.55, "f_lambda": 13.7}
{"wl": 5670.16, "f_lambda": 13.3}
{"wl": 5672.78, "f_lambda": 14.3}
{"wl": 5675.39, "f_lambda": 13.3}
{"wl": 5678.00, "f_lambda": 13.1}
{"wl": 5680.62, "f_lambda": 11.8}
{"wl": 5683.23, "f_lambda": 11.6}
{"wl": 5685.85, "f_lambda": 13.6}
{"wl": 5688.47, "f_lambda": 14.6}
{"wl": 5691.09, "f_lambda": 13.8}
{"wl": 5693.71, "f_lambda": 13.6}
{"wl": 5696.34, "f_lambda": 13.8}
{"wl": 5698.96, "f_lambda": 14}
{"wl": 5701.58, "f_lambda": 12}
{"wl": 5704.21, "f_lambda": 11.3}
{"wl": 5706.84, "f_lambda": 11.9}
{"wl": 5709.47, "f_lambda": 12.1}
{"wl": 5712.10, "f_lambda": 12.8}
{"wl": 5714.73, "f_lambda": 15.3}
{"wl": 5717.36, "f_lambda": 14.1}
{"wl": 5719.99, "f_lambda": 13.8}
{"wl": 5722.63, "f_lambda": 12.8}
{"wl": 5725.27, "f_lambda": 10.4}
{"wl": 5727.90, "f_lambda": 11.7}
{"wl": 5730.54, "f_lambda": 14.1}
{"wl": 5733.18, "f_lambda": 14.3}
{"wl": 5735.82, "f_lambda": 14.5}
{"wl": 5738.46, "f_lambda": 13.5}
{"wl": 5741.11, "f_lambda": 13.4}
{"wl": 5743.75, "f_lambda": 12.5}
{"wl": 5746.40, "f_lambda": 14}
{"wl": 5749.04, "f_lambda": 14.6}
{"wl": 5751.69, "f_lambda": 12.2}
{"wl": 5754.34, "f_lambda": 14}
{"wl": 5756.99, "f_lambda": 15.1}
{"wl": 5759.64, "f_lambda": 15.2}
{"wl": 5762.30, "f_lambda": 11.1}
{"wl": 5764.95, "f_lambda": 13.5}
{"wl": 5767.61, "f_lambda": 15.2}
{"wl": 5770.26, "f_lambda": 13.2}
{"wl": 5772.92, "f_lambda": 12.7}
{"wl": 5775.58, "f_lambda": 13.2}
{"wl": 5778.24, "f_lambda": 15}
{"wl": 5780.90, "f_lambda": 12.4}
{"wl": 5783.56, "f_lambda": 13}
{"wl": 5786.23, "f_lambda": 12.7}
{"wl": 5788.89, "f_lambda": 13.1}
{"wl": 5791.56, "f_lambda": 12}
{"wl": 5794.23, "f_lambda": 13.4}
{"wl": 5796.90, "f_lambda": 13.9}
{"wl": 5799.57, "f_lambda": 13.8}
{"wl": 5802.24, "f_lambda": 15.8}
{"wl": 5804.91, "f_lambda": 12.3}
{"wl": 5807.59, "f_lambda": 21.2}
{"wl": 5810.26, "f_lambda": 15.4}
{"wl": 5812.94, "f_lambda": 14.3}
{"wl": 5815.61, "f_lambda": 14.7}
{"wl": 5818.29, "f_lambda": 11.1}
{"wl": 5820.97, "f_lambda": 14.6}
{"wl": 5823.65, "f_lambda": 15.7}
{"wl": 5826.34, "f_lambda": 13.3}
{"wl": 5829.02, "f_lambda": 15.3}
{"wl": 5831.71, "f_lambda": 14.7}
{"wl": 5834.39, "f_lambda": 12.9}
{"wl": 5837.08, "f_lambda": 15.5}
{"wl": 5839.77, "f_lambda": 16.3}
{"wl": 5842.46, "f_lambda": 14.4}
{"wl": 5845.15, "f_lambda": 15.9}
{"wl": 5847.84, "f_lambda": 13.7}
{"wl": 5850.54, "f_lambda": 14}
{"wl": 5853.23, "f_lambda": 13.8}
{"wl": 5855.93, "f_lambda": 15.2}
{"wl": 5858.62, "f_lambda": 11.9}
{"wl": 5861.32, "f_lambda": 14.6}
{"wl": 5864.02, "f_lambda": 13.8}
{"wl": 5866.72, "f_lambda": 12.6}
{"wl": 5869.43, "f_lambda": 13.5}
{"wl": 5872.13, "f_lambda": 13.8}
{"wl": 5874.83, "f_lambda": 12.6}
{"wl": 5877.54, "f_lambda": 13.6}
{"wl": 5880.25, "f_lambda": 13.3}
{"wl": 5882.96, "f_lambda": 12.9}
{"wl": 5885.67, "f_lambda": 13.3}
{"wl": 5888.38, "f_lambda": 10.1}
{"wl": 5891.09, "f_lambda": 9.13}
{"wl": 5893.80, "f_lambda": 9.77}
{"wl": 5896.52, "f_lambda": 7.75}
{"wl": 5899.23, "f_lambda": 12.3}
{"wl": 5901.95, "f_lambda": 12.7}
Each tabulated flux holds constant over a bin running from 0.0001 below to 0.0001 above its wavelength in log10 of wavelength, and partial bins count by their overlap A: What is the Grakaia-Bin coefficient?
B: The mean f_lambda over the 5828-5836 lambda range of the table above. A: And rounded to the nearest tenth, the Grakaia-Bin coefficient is 14.3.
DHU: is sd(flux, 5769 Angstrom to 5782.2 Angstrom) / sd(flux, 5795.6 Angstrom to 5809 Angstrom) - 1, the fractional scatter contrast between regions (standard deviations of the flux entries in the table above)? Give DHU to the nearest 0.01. -0.71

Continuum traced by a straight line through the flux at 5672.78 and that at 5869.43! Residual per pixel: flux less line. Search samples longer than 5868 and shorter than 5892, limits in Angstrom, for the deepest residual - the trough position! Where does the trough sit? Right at 5891.09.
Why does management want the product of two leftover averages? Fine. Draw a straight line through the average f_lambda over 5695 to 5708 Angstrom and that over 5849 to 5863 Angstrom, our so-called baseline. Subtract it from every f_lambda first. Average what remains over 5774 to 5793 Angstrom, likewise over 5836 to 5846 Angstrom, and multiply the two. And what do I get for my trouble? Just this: -0.4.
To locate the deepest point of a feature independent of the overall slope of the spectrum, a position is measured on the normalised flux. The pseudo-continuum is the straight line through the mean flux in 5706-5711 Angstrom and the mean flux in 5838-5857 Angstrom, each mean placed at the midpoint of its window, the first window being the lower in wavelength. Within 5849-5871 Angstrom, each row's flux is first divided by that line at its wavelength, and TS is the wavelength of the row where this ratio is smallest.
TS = 5858.62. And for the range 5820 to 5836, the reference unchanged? 5834.39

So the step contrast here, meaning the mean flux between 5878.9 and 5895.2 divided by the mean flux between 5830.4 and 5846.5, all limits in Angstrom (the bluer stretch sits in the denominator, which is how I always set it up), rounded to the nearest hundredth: 0.76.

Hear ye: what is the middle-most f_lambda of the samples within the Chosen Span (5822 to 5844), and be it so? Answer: 15.0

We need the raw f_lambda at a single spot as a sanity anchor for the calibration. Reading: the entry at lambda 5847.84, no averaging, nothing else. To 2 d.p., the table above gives 13.70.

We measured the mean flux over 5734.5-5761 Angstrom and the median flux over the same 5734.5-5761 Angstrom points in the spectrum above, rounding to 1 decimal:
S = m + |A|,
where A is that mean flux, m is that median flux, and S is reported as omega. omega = 27.9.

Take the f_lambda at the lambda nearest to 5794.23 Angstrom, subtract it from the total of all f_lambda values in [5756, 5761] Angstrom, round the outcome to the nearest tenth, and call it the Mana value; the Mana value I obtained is 16.9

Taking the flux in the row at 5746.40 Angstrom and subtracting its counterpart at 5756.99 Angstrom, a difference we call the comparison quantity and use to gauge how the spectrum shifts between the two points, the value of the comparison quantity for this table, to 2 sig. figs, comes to -1.1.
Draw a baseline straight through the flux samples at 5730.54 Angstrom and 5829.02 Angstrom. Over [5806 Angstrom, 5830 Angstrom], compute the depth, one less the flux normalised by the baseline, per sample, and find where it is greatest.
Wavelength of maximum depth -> 5818.29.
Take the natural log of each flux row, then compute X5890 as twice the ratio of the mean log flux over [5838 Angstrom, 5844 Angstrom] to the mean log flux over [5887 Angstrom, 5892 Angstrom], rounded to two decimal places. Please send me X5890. 2.41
